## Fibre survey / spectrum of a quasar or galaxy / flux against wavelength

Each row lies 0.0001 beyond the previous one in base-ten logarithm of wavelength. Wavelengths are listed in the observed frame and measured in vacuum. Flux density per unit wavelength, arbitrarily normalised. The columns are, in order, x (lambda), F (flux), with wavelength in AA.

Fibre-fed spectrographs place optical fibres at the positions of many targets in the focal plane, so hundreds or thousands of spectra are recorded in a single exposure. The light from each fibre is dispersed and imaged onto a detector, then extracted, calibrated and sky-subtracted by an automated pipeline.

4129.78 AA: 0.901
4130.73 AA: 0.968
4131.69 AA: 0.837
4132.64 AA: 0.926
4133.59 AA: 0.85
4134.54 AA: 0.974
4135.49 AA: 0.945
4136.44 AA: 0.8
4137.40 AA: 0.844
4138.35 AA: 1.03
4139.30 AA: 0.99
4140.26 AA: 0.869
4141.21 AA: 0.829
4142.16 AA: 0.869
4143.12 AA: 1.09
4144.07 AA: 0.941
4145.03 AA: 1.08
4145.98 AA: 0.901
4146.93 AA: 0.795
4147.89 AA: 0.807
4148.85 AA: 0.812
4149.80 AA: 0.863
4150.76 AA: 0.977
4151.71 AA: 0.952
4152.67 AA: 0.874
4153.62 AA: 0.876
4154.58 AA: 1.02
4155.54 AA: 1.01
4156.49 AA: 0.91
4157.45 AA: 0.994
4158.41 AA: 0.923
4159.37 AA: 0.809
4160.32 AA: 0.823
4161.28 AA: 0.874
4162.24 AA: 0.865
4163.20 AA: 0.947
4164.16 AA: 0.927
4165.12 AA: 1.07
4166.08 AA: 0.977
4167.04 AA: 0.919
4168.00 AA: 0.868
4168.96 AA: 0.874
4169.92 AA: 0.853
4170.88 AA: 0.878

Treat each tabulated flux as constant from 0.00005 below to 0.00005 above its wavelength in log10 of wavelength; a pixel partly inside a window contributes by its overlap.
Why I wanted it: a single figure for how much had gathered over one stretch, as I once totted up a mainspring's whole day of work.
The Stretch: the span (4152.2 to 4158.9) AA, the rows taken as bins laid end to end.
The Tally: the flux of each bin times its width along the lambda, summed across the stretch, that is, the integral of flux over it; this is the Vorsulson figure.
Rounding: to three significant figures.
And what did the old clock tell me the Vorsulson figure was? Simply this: 6.32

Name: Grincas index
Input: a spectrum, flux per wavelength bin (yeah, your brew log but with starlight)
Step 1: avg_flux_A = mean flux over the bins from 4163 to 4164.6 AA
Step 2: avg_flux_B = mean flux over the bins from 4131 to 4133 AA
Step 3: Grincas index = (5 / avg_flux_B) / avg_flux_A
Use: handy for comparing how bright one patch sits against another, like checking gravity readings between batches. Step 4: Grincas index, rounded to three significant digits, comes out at 6.05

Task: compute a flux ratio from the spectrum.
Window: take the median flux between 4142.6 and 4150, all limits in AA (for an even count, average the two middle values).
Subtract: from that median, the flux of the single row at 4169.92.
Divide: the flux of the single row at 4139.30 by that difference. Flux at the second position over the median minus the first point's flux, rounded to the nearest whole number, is 34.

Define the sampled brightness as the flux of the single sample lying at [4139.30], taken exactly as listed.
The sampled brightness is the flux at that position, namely 0.99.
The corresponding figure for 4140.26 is 0.869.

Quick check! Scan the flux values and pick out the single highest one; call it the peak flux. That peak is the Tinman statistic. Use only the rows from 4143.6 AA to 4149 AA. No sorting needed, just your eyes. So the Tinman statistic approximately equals 1.08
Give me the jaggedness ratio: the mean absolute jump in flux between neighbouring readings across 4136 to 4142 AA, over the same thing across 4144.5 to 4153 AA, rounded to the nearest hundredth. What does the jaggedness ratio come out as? 1.21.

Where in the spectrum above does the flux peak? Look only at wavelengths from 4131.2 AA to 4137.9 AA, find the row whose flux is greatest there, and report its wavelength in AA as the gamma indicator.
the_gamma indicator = 4134.54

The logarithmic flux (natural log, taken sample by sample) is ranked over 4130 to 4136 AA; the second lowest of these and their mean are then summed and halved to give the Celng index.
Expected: -0.13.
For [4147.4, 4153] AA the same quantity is -0.17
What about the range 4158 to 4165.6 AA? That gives -0.15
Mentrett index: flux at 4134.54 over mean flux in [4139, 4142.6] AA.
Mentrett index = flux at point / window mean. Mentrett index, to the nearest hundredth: 1.10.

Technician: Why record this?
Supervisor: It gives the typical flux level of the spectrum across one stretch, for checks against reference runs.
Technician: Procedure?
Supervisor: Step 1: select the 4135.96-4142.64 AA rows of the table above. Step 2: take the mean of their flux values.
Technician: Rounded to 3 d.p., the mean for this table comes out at 0.890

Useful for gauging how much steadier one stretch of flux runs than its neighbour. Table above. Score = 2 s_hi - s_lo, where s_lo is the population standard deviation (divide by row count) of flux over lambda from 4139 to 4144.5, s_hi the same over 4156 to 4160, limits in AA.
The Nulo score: 0.04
